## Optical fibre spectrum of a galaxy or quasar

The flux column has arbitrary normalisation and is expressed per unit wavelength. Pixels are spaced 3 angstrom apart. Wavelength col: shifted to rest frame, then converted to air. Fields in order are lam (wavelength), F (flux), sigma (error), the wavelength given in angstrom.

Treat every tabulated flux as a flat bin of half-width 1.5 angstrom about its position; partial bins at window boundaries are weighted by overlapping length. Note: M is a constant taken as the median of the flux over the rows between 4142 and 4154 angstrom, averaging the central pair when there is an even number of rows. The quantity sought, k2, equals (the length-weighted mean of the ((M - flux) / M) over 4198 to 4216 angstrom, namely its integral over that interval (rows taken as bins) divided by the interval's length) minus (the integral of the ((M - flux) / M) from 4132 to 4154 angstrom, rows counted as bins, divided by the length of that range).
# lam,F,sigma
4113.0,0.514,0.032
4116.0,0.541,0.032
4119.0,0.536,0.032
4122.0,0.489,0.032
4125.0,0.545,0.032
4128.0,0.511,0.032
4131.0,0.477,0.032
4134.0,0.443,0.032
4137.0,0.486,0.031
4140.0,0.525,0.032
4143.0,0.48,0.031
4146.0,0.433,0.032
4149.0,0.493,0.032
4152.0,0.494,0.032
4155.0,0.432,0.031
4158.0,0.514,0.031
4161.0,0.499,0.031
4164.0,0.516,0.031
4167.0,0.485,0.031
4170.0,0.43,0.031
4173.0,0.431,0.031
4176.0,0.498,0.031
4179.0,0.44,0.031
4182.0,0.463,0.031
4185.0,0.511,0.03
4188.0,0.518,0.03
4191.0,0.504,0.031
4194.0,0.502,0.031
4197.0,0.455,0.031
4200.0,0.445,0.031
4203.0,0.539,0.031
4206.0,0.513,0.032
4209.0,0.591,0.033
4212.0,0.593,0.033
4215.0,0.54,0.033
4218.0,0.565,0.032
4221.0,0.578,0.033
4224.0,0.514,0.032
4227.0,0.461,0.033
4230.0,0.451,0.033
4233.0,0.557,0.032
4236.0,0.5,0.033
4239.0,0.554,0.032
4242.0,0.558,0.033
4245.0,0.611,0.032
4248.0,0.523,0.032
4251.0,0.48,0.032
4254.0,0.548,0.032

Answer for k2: -0.12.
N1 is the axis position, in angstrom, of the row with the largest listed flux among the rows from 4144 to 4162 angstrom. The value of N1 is 4158.0 angstrom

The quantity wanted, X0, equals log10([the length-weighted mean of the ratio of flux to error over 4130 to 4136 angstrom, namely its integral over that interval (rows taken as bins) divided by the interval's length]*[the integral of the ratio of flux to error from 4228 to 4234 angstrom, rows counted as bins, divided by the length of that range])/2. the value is 1.17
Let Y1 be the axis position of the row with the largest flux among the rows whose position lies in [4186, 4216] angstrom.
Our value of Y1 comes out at 4212.0 angstrom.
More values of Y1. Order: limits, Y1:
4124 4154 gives 4125.0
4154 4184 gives 4164.0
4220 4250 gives 4245.0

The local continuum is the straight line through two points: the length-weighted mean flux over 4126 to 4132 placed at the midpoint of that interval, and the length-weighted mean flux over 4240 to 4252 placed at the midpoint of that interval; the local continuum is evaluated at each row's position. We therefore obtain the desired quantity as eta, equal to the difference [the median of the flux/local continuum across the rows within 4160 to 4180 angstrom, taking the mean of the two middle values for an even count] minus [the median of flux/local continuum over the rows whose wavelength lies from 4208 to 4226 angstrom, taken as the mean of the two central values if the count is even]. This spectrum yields -0.12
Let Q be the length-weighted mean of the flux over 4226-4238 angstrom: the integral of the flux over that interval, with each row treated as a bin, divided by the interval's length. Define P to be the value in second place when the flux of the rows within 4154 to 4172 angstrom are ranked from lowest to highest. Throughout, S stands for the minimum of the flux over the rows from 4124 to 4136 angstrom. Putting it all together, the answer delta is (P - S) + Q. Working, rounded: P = 0.432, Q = 0.496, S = 0.443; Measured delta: 0.49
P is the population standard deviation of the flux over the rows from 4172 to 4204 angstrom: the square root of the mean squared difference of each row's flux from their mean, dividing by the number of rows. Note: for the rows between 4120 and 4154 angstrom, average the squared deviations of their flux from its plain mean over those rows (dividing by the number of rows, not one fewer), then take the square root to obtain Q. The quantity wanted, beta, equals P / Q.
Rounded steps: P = 0.0348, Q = 0.031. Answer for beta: 1.13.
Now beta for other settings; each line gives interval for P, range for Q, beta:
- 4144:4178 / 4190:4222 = 0.70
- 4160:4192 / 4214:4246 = 0.70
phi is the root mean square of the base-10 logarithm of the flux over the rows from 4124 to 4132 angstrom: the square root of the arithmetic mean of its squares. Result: 0.29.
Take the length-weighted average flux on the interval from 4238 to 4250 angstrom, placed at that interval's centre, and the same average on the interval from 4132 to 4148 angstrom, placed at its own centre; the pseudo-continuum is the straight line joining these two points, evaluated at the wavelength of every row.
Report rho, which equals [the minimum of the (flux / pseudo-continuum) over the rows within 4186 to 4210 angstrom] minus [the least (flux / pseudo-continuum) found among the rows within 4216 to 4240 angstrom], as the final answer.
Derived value 0.027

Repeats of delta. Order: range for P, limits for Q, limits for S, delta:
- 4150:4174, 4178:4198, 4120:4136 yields 0.47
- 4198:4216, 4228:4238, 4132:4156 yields 0.58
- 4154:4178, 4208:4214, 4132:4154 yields 0.59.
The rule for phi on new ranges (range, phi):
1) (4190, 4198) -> 0.31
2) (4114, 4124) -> 0.28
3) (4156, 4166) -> 0.29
